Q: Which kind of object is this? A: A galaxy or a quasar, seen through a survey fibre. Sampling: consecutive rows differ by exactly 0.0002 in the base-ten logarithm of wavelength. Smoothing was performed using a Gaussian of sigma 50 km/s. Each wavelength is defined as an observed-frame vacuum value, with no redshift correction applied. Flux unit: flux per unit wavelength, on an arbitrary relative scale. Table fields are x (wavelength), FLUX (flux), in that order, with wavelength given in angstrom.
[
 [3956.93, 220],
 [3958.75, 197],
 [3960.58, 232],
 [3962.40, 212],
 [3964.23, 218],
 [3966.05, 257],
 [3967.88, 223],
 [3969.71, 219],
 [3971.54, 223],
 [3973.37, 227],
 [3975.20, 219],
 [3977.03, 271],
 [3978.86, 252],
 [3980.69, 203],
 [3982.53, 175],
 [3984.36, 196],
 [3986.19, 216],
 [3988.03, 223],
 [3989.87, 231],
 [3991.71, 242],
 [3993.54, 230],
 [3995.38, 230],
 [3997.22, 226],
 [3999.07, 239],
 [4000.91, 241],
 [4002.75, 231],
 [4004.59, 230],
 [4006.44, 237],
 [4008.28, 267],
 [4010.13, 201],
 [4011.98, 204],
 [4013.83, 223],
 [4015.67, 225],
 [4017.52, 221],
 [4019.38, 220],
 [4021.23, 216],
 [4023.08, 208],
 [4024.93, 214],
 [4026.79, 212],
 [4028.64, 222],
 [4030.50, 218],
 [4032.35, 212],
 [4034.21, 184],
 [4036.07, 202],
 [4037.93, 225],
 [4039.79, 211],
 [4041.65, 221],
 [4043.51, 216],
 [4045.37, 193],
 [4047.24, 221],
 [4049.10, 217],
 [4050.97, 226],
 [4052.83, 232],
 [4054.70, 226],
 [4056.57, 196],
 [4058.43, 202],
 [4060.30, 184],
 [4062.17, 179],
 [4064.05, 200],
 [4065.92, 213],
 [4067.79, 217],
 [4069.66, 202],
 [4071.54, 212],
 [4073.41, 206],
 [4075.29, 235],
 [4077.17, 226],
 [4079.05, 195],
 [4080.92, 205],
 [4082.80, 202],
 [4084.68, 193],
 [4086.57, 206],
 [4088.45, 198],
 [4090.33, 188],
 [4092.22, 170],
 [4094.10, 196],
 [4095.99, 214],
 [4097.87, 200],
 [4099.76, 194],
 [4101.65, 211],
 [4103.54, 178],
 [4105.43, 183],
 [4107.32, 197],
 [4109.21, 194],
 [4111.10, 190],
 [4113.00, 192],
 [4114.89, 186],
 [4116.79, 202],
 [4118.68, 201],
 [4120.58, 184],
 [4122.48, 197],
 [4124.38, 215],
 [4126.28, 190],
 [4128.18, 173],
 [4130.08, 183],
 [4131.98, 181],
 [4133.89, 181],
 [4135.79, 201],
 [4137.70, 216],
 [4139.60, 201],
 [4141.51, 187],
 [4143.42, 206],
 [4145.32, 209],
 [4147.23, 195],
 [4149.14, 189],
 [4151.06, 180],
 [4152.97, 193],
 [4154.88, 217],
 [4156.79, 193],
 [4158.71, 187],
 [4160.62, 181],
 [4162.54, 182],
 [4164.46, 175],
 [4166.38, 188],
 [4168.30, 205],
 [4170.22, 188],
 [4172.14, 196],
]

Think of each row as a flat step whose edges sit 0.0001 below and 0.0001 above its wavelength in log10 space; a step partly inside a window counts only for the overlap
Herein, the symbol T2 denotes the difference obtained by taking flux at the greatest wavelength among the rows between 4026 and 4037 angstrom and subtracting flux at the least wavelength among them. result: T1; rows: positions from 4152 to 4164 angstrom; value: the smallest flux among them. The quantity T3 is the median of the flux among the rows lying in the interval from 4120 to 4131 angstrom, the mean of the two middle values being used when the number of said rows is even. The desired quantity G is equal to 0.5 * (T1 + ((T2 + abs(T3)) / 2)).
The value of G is 135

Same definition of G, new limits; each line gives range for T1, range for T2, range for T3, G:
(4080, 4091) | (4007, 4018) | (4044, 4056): 138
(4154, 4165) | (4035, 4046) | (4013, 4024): 140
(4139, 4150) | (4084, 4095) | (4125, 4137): 140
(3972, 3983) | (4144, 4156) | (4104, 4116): 137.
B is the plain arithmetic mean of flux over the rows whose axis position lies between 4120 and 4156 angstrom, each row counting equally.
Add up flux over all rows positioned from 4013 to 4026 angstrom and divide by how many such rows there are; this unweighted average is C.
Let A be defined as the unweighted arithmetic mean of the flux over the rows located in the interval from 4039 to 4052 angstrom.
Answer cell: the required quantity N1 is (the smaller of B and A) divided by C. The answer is 0.89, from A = 215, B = 195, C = 218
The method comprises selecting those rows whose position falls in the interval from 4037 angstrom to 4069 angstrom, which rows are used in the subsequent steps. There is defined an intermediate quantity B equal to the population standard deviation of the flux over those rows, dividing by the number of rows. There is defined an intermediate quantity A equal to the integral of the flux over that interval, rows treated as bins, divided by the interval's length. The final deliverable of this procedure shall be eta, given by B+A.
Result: 226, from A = 210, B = 15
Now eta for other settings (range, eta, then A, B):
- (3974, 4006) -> 248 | 227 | 21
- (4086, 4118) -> 205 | 194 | 11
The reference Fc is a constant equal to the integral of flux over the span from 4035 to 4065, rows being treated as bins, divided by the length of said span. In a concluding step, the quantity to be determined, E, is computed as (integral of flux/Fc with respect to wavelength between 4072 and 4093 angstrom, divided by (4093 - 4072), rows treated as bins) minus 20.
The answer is -19.0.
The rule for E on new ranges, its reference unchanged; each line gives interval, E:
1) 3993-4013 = -18.9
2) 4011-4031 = -19.0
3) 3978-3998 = -18.9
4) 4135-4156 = -19.0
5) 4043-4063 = -19.0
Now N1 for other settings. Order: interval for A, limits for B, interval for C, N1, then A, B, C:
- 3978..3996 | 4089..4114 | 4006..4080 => 0.90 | 220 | 193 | 214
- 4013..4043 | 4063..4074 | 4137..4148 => 1.03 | 215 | 208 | 202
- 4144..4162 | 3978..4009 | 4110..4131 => 1.01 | 194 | 228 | 192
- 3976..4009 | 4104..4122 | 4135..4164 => 0.98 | 230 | 192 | 196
